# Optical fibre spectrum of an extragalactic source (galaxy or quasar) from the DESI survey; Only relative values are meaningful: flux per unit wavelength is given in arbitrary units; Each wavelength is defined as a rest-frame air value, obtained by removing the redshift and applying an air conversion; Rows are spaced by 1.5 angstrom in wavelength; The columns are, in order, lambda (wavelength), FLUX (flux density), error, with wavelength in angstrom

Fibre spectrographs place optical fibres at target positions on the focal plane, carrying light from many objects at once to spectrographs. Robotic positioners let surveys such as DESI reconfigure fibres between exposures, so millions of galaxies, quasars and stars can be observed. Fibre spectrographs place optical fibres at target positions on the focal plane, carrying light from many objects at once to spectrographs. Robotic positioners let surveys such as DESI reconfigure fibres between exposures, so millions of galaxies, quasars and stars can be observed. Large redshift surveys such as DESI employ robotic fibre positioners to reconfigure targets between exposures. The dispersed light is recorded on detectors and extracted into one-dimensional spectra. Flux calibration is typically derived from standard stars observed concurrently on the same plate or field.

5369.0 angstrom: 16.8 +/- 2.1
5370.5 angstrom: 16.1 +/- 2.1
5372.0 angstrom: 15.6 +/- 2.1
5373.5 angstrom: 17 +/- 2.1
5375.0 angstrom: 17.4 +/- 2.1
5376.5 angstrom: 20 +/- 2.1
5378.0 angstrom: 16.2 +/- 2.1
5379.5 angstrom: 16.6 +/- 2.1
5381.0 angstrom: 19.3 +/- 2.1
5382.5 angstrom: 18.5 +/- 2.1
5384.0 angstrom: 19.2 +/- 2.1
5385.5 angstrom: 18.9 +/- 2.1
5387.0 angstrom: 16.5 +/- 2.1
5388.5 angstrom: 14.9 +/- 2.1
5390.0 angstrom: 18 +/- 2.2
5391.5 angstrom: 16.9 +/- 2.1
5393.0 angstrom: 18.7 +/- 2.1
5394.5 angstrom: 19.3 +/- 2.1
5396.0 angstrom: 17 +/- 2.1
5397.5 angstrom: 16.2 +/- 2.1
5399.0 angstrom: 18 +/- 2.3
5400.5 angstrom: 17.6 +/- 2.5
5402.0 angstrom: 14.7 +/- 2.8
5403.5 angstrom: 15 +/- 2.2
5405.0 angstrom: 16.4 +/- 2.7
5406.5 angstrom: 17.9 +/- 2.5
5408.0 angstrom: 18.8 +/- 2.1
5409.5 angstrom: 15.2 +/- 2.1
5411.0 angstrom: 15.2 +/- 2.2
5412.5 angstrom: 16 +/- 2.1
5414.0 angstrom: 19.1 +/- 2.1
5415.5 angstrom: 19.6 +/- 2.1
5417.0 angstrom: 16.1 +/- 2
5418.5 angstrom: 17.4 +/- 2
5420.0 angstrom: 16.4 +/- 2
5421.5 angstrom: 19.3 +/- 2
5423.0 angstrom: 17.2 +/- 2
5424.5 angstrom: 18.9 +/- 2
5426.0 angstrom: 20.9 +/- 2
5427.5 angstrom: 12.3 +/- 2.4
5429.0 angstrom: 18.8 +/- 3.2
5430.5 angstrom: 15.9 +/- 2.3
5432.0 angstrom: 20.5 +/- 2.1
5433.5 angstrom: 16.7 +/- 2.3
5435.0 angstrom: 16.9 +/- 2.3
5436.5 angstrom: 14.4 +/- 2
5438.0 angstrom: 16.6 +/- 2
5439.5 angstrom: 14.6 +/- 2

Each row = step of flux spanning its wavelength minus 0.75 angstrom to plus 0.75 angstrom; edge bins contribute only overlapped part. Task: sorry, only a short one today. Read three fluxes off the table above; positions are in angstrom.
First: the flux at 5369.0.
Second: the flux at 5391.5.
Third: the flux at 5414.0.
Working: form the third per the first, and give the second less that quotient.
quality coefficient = 15.8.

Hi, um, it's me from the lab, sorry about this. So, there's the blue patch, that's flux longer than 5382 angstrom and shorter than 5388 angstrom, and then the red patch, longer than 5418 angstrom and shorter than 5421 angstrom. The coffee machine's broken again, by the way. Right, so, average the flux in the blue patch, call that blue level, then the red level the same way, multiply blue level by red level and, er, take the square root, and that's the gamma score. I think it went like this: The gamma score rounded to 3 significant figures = 17.6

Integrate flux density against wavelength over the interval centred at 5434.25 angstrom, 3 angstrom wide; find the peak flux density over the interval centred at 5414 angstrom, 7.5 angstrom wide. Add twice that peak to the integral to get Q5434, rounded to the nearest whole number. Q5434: 90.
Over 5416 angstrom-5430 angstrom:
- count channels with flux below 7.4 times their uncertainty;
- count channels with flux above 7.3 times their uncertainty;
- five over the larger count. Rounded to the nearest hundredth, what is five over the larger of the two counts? 0.71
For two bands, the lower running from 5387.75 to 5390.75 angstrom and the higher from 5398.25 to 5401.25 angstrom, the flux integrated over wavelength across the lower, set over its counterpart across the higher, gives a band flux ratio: 0.92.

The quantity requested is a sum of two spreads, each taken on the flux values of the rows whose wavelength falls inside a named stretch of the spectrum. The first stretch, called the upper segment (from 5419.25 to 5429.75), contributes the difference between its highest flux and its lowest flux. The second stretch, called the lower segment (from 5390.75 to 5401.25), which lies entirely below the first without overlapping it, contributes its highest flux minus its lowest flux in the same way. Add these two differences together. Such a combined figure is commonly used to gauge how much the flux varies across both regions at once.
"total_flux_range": 12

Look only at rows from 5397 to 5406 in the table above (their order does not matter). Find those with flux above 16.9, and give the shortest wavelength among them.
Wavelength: 5399.0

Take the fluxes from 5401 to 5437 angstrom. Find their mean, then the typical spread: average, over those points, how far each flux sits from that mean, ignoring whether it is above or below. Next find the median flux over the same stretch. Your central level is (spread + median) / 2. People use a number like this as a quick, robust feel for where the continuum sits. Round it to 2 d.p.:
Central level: 9.26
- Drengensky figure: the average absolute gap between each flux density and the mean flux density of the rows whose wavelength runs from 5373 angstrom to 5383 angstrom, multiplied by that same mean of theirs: 21.6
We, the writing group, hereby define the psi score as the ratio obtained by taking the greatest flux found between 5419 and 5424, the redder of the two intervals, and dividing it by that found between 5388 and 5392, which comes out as 1.07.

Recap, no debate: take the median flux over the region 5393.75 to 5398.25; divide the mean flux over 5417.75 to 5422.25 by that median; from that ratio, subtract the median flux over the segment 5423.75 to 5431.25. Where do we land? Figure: -17.8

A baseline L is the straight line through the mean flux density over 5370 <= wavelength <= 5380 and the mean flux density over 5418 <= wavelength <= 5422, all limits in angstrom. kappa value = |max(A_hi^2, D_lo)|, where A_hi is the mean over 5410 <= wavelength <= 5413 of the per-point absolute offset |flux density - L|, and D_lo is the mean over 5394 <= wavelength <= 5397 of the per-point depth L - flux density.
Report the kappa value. 3.9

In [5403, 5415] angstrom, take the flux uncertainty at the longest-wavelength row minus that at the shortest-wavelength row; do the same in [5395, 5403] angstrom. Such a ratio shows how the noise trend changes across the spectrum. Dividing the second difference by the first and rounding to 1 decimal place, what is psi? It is -7.0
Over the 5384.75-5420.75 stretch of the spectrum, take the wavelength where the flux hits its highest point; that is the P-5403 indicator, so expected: 5415.5 angstrom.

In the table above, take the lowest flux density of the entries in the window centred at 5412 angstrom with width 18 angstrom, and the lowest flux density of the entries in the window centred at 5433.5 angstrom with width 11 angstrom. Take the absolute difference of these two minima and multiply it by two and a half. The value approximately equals 1.5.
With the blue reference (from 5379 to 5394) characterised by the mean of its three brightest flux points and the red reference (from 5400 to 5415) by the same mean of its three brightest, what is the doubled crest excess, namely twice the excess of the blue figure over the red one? 1.1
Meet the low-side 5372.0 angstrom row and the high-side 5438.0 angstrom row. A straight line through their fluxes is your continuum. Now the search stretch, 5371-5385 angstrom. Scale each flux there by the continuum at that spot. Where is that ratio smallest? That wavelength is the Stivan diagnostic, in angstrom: 5372.0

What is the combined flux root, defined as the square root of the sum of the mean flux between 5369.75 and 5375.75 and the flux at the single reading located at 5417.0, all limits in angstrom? 5.71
